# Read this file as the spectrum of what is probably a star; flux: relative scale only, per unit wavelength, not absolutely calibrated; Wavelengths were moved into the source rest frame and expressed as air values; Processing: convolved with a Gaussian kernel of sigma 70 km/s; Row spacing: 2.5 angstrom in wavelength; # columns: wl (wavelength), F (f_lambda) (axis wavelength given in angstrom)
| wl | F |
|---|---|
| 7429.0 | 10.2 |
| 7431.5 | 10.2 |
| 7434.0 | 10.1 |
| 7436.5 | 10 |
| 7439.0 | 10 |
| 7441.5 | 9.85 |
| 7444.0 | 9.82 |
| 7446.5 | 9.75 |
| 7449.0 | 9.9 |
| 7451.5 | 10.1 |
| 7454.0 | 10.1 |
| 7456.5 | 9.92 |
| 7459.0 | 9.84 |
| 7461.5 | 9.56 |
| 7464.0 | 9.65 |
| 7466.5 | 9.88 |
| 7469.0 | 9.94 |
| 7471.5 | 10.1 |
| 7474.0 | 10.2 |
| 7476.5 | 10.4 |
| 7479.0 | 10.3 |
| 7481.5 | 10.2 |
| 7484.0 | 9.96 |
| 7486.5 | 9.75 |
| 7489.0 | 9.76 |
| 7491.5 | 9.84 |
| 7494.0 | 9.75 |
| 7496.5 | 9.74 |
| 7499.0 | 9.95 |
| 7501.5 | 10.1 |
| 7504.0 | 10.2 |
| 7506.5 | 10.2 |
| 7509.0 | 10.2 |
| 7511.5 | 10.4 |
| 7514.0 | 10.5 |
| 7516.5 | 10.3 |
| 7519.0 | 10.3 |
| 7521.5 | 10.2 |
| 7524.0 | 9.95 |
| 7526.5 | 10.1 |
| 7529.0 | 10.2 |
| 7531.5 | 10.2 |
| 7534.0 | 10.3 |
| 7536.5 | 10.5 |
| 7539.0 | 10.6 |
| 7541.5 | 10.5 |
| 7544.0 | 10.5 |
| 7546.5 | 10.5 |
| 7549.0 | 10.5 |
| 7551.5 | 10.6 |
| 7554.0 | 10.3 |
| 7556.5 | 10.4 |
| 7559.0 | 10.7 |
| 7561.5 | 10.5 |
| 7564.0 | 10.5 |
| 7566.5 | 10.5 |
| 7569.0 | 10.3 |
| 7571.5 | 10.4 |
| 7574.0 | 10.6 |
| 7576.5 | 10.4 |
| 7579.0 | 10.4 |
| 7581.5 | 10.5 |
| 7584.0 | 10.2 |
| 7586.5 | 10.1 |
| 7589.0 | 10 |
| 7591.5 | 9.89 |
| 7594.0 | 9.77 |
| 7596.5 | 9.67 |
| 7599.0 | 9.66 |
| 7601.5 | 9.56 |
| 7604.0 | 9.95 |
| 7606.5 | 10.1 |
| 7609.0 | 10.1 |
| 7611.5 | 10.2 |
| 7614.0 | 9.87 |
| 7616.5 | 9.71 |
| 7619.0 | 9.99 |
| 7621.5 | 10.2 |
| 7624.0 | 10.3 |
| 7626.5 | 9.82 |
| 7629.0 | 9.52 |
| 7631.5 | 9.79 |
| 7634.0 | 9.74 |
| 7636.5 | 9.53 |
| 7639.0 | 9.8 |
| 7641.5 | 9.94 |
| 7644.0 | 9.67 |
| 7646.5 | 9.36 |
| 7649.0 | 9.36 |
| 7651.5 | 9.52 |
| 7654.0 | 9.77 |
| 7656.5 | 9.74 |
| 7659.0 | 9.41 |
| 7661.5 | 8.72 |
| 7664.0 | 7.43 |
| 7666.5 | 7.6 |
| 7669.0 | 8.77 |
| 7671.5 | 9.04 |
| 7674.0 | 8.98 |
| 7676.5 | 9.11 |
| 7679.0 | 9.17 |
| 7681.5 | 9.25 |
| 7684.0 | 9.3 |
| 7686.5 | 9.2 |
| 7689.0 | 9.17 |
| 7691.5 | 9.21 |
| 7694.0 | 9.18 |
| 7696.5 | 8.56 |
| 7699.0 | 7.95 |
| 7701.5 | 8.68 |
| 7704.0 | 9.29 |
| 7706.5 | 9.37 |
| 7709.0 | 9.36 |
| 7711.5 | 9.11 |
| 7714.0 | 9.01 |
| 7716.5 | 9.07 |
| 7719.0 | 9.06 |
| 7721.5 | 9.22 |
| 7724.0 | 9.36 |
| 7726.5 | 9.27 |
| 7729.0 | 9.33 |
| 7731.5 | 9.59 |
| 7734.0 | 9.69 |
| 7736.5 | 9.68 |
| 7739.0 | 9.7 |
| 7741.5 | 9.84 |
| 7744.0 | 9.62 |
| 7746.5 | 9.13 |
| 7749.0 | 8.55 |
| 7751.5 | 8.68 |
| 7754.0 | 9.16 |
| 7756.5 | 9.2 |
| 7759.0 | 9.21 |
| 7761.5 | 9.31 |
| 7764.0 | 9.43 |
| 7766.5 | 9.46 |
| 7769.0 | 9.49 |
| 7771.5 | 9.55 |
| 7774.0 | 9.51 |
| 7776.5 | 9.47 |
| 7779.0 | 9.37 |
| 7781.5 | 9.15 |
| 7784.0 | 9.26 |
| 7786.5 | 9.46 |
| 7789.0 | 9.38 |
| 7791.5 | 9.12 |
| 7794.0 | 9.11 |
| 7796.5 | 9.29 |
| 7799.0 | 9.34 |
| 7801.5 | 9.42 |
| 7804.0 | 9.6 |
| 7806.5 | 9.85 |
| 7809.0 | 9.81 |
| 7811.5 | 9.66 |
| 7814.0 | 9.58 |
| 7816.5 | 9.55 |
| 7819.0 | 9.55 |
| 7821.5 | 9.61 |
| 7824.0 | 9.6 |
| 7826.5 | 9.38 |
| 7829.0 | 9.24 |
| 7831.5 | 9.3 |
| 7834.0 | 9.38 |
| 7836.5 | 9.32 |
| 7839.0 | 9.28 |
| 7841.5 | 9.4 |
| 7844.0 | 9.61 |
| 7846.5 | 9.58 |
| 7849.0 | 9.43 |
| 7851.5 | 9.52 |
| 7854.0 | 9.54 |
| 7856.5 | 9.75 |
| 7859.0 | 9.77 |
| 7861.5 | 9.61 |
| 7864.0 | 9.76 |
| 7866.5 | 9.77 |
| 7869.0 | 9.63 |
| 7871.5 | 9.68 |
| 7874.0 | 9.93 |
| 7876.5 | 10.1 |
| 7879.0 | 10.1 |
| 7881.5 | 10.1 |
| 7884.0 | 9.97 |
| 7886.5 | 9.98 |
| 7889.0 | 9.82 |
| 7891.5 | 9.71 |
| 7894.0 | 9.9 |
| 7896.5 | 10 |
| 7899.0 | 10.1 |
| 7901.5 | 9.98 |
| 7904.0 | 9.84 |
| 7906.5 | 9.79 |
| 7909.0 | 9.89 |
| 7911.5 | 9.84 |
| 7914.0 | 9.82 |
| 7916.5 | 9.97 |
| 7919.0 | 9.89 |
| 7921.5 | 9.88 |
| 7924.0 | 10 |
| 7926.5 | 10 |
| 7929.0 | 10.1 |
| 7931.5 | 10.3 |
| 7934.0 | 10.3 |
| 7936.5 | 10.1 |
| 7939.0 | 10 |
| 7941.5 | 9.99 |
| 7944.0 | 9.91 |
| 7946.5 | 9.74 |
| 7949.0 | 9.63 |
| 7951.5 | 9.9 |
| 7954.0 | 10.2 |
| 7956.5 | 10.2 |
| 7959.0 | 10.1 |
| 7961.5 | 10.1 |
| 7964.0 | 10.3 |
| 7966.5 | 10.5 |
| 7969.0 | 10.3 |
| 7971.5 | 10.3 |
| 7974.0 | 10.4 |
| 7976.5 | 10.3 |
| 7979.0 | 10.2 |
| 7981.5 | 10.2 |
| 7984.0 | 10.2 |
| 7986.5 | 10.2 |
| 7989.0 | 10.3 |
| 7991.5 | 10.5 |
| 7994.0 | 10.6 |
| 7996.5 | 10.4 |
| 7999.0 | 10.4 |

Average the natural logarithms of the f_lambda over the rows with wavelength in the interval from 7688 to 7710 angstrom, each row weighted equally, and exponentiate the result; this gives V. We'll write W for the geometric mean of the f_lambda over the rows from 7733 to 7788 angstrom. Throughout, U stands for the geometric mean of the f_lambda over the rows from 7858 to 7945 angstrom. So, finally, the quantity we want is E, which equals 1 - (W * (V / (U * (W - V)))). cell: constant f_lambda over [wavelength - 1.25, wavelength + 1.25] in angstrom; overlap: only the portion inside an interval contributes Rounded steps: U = 9.9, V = 9.0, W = 9.35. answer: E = -21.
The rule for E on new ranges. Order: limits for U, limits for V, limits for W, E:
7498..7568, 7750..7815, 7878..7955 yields -15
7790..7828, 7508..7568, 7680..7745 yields 10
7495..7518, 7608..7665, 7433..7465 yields -32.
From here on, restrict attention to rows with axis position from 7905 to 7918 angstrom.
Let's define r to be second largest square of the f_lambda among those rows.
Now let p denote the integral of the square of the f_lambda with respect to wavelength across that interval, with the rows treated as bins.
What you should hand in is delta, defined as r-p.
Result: -1167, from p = 1264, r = 97.8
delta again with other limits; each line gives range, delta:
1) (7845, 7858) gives -1099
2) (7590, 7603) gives -1133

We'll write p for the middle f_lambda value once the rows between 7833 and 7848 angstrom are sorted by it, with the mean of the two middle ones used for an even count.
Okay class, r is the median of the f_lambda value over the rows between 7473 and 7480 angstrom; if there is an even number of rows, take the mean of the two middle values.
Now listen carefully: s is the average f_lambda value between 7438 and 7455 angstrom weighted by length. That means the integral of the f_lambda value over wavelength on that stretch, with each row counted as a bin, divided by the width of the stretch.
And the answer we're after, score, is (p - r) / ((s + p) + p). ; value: -0.032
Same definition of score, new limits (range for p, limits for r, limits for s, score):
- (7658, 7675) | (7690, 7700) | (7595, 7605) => -0.004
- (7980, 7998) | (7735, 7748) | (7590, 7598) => 0.020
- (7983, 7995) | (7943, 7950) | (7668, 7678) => 0.019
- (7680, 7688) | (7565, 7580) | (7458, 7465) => -0.041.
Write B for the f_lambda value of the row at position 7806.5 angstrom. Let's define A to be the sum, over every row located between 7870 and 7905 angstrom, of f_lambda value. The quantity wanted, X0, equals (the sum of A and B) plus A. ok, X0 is 288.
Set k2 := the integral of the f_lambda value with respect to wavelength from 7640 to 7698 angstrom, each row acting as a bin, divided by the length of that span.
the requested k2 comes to 9.1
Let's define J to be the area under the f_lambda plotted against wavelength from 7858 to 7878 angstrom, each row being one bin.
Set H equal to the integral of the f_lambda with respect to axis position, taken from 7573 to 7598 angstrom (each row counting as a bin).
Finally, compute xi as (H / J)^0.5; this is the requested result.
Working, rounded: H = 254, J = 196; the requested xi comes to 1.1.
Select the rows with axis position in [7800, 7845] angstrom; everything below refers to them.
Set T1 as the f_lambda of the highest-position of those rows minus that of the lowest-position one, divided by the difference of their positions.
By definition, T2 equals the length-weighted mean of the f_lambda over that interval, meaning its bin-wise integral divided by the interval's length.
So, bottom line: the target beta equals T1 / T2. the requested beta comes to 0.0005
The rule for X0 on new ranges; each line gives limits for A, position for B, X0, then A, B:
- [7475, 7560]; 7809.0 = 706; 348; 9.81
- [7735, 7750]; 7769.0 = 123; 57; 9.49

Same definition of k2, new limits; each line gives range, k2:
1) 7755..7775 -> 9.4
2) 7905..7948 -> 10.0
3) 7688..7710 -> 9.0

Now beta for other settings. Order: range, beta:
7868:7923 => 0.0005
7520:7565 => 0.0007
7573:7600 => -0.0037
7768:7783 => -0.0029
